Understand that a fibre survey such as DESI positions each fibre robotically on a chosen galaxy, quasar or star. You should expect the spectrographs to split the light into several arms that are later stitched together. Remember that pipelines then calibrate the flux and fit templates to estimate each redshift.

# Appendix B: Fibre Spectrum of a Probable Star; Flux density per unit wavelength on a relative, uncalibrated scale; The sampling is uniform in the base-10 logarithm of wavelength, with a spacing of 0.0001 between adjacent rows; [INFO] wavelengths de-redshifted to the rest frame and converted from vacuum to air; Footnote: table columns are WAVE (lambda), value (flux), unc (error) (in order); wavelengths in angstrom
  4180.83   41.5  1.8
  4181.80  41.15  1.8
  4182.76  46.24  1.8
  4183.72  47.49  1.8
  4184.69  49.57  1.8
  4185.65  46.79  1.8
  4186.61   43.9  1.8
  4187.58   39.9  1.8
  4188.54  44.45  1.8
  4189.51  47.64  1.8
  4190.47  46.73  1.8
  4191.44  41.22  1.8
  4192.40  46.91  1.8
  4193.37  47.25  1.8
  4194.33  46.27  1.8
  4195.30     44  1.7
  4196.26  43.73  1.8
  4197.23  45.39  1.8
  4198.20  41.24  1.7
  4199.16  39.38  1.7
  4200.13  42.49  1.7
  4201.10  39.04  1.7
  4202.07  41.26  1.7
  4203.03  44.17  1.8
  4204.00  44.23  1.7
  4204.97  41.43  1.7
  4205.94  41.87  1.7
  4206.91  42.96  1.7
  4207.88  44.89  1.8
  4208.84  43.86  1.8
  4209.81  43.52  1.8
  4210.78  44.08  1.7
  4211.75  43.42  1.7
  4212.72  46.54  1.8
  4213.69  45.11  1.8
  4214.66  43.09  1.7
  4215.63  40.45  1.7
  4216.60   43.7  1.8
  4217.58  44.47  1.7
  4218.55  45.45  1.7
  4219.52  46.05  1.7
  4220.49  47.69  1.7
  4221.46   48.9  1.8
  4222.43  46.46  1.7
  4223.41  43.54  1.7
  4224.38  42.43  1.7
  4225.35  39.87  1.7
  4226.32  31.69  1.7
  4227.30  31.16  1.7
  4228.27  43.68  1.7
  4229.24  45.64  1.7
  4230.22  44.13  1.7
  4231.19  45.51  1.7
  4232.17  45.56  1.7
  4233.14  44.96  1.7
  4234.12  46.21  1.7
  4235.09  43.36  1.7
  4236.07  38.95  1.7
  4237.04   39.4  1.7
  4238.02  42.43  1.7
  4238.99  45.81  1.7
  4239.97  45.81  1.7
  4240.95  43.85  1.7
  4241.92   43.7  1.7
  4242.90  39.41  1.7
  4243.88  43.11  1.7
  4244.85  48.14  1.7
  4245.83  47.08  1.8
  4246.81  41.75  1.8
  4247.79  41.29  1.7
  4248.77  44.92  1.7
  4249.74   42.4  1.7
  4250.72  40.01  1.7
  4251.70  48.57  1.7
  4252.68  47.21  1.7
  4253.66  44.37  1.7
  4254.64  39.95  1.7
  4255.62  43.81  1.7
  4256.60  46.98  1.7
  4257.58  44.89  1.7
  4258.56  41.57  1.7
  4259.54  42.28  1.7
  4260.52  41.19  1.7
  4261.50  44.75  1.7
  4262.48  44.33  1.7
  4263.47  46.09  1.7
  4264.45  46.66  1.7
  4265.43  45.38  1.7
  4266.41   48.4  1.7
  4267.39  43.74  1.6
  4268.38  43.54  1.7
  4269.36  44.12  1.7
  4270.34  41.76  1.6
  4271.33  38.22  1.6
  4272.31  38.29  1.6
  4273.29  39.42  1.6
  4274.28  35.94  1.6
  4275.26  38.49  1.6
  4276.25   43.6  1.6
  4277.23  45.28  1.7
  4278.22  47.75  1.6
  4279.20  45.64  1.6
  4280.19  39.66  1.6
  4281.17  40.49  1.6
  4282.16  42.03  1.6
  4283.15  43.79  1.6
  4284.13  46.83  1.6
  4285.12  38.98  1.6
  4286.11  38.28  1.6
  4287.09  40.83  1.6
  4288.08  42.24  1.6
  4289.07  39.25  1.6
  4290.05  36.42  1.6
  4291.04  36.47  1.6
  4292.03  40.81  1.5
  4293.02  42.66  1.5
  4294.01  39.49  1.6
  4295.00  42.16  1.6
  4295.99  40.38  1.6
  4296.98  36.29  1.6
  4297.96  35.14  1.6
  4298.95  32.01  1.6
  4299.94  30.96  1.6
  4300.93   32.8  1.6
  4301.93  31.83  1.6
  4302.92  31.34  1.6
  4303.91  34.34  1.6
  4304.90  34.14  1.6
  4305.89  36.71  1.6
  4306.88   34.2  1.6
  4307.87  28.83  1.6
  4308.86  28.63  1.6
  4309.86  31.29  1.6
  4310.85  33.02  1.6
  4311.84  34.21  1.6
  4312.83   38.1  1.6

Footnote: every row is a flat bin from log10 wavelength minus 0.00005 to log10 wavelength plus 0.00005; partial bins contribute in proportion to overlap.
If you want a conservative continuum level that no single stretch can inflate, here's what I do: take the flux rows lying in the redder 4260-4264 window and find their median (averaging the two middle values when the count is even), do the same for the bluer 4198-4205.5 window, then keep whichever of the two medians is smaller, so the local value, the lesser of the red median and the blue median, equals 41.3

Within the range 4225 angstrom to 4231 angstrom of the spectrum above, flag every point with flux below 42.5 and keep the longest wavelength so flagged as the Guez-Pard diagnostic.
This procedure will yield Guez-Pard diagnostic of 4227.30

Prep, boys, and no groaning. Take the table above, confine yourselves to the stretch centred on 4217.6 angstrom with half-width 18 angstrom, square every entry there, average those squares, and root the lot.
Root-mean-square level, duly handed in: 43.5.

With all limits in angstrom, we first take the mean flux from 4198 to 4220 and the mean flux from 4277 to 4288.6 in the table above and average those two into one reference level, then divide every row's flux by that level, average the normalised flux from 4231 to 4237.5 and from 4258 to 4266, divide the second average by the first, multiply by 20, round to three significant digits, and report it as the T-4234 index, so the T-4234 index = 20.3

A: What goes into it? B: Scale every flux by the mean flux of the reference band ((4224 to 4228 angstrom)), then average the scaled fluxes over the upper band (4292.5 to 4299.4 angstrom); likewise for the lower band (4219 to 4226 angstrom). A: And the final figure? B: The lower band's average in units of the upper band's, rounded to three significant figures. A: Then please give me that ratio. 1.17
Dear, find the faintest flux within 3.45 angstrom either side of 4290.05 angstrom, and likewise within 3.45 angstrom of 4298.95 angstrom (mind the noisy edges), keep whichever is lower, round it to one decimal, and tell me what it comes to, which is 31.0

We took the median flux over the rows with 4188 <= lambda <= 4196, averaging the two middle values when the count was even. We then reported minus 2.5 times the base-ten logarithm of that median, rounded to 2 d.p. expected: -4.17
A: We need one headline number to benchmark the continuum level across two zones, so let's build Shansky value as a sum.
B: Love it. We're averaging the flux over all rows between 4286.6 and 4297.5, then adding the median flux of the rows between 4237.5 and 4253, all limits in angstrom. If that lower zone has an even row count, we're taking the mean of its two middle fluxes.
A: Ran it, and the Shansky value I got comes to 83.5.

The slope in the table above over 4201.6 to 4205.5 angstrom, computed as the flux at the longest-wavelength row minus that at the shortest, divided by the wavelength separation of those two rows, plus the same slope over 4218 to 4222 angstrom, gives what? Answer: 1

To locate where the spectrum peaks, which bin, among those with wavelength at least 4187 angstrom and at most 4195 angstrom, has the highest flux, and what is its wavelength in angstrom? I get 4189.51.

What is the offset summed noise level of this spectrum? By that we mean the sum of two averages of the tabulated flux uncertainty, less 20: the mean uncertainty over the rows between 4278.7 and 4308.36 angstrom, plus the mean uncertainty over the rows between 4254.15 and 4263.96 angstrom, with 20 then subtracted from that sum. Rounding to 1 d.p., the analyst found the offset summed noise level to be -16.7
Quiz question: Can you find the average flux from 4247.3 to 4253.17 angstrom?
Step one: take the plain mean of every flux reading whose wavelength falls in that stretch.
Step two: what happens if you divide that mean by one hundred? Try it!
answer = 0.441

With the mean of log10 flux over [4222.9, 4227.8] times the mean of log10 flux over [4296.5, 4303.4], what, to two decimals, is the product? 2.38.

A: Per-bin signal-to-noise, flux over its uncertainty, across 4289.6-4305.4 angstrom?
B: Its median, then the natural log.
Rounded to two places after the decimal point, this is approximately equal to 3.11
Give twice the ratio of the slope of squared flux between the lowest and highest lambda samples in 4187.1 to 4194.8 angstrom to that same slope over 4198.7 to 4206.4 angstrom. 5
